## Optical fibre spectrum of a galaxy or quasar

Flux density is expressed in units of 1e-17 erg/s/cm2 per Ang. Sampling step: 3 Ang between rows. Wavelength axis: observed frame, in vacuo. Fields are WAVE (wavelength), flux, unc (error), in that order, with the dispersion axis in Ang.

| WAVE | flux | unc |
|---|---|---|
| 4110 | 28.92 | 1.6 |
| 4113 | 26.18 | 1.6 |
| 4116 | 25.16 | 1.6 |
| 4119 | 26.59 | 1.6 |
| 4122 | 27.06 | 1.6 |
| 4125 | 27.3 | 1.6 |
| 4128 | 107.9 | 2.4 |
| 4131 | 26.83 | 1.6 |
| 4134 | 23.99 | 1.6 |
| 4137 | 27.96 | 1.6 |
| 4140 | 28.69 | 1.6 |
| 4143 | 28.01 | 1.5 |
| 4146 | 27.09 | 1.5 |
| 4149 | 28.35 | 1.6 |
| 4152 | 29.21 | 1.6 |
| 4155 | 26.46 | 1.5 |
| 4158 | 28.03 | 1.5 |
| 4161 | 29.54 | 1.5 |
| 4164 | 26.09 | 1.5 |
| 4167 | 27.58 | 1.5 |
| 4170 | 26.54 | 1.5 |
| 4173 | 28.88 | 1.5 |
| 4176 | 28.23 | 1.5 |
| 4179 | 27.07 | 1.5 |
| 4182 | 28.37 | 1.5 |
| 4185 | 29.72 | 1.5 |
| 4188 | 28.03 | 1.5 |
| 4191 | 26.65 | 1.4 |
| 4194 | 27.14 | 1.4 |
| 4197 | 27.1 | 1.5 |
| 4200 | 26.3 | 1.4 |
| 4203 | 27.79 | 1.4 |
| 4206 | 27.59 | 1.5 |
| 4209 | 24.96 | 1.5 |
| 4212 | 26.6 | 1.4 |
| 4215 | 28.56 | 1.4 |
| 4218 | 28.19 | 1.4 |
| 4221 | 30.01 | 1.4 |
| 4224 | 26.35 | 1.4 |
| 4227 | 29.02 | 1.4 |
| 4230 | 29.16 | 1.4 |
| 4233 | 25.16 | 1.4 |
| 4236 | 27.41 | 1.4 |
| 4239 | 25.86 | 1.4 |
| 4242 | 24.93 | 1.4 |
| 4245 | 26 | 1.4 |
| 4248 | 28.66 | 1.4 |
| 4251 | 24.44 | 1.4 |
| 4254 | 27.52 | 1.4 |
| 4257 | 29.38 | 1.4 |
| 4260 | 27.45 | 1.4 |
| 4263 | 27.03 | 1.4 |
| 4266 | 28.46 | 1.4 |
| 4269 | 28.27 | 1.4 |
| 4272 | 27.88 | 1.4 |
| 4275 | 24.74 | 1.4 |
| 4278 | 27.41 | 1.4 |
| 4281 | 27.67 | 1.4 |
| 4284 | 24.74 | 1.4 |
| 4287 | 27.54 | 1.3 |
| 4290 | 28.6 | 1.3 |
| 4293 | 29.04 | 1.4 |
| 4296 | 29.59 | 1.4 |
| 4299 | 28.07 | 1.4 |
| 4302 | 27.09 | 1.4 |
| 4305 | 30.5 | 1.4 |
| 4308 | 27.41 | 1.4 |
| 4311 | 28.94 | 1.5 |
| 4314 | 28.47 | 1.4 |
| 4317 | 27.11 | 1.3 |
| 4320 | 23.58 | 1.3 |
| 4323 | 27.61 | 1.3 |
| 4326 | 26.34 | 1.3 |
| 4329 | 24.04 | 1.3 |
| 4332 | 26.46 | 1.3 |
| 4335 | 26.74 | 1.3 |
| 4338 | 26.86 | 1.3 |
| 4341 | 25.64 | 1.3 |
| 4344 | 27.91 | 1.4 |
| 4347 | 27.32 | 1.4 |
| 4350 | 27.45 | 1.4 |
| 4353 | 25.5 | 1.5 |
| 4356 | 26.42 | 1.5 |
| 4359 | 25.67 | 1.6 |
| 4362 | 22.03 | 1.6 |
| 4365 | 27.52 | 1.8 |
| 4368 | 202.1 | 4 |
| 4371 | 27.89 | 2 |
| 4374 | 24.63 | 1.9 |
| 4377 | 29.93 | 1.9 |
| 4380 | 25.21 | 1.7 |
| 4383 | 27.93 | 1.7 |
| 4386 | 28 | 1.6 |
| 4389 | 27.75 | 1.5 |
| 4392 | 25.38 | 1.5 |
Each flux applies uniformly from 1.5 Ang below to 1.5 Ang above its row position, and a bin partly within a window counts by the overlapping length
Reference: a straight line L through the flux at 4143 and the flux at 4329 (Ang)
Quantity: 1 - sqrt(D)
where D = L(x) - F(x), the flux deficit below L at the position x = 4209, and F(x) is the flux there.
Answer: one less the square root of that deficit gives -0.3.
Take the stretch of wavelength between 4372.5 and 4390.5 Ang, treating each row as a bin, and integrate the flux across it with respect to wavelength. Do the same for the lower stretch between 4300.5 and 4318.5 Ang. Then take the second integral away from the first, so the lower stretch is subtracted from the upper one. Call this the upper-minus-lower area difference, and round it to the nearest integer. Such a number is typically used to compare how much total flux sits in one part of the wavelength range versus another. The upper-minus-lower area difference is -18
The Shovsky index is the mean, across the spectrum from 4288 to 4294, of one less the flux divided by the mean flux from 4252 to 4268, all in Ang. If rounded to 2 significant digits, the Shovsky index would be -0.030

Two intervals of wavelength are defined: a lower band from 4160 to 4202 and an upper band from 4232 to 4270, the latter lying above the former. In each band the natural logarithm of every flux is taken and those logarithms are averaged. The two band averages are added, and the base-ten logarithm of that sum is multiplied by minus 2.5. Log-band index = -2.05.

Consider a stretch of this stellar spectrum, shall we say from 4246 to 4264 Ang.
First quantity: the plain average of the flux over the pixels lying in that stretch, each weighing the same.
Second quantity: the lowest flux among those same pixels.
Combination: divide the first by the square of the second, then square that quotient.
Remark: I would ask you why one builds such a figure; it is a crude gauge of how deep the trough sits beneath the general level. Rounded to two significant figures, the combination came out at 0.0021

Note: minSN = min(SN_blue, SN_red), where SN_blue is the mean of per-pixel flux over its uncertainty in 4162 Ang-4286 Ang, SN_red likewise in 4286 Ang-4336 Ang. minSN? 19.1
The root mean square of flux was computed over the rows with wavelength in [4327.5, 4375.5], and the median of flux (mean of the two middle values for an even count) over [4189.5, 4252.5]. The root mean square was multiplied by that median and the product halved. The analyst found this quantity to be 766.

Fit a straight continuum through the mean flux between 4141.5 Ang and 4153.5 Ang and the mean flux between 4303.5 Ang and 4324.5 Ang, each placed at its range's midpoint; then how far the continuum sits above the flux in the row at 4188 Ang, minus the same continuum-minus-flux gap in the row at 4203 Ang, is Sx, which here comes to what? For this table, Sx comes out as -0.19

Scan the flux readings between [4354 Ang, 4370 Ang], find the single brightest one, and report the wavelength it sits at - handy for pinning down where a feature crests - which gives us 4368 Ang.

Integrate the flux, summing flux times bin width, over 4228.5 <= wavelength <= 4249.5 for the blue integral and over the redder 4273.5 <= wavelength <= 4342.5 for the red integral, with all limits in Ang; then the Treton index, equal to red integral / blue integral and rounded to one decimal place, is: 3.3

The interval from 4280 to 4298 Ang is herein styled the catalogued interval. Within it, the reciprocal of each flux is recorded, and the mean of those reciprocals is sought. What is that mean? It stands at 0.0360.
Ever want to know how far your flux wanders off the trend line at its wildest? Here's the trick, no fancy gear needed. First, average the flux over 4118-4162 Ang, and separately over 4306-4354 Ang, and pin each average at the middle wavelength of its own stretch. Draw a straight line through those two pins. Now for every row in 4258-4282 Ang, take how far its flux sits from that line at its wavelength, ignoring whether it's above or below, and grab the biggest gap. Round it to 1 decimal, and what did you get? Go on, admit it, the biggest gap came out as 3.8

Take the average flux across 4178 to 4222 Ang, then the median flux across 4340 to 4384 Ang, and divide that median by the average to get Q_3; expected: 0.99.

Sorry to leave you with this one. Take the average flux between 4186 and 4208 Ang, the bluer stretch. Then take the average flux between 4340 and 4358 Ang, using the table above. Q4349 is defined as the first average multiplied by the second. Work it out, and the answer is 727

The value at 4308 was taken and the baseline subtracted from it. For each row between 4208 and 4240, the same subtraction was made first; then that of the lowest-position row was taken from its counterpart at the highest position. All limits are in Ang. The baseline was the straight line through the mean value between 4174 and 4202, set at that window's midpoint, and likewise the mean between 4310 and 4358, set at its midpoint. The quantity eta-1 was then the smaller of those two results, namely 0.6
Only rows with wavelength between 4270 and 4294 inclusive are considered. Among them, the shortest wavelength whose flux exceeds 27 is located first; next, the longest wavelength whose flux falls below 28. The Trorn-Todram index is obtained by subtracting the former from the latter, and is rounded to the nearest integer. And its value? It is 15 Ang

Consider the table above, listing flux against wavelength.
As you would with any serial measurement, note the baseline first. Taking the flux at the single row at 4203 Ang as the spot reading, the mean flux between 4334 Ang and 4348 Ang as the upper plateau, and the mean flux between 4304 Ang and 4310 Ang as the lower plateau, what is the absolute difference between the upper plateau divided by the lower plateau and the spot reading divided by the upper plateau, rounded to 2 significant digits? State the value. 0.10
